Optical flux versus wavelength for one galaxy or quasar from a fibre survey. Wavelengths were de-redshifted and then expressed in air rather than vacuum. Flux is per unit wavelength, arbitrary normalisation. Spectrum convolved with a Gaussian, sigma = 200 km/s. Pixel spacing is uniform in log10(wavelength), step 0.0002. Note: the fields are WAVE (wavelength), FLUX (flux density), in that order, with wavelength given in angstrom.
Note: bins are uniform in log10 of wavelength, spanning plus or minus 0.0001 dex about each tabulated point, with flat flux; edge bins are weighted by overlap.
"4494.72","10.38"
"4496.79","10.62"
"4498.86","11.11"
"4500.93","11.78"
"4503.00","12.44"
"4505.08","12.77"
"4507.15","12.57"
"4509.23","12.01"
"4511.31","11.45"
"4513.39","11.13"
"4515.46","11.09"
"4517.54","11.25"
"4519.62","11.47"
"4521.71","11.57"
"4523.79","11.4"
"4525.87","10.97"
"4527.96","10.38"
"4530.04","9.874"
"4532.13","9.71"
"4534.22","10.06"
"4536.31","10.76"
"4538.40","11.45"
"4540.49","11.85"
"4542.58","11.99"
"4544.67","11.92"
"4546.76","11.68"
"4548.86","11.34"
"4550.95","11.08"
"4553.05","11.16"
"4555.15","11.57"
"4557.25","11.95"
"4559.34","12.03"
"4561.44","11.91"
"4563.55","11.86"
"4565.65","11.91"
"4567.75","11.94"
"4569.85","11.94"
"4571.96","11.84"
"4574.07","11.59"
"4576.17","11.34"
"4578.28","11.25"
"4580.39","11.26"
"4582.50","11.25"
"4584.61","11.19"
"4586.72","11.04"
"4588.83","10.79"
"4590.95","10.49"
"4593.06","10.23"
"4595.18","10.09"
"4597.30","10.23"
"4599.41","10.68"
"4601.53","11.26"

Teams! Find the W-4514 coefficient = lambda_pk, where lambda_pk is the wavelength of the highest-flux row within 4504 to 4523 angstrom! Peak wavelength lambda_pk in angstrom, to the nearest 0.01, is 4505.08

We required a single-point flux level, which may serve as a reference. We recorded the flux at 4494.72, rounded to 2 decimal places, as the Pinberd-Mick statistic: 10.38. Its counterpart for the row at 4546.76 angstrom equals 11.68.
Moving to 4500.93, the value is 11.78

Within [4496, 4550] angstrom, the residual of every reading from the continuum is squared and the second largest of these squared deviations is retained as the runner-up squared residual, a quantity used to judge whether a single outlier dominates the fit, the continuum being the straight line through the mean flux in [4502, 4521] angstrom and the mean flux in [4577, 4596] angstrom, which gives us 2.8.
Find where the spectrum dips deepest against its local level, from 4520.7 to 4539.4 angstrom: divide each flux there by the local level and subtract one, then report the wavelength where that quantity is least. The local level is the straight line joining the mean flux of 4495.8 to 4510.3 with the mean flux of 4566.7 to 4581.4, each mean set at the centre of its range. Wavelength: 4532.13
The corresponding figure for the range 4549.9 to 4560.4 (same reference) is 4550.95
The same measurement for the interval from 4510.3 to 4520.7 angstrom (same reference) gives 4515.46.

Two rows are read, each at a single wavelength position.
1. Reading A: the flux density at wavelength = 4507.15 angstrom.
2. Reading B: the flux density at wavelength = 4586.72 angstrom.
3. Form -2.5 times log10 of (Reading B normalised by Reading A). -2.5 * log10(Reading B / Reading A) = 0.14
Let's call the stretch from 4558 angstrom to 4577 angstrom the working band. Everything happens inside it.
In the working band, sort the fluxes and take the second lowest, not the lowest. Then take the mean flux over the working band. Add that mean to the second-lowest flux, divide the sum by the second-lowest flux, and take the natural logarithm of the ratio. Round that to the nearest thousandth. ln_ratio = 0.703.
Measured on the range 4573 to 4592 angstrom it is 0.709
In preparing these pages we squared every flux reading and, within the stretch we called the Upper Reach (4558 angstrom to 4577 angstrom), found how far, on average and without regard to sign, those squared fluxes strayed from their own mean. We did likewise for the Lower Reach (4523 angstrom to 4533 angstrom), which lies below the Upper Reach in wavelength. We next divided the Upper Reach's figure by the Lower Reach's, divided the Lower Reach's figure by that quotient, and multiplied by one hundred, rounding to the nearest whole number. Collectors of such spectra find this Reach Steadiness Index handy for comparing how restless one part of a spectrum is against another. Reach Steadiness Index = 4030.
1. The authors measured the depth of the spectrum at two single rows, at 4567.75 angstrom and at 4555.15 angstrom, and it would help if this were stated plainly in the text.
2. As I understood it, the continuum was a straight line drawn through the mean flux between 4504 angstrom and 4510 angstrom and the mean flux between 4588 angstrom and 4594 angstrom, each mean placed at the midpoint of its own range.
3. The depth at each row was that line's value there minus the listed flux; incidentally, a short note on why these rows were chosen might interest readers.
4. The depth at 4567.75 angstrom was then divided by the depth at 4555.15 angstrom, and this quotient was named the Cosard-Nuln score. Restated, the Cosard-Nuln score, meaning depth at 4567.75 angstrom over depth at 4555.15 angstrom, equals 3.8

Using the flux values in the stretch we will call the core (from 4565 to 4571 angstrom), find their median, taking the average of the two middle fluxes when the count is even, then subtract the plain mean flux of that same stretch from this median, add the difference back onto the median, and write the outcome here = 11.9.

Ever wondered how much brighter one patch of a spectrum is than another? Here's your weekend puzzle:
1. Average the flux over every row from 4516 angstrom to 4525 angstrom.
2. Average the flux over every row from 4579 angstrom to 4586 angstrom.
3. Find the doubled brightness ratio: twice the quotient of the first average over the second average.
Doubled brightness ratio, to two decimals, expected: 2.03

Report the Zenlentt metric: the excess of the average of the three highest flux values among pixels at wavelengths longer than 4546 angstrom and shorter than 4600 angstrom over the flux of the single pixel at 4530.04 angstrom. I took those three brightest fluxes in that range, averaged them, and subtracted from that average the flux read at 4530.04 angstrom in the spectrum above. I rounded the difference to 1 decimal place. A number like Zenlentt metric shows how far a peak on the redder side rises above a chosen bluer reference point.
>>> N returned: 2.1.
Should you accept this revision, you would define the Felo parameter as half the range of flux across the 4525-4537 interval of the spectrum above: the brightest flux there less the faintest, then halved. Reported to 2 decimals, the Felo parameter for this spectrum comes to 0.63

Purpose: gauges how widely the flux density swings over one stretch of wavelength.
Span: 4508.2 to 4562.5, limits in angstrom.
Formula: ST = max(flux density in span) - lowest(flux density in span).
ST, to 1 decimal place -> 2.3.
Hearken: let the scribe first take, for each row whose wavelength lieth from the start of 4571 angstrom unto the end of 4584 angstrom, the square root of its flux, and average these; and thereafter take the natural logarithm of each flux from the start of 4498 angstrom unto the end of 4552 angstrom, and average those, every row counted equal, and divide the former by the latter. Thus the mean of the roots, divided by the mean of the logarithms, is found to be 1.39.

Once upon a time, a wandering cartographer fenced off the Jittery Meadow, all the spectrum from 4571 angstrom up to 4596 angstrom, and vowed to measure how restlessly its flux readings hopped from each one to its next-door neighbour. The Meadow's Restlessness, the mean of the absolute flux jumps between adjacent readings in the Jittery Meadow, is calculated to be 0.16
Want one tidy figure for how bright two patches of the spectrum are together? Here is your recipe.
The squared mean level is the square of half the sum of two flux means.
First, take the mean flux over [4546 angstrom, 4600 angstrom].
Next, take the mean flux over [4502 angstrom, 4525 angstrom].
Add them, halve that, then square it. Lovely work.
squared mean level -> 133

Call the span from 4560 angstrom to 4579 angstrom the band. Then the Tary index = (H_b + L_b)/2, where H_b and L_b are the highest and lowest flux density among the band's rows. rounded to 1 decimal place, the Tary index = 11.6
